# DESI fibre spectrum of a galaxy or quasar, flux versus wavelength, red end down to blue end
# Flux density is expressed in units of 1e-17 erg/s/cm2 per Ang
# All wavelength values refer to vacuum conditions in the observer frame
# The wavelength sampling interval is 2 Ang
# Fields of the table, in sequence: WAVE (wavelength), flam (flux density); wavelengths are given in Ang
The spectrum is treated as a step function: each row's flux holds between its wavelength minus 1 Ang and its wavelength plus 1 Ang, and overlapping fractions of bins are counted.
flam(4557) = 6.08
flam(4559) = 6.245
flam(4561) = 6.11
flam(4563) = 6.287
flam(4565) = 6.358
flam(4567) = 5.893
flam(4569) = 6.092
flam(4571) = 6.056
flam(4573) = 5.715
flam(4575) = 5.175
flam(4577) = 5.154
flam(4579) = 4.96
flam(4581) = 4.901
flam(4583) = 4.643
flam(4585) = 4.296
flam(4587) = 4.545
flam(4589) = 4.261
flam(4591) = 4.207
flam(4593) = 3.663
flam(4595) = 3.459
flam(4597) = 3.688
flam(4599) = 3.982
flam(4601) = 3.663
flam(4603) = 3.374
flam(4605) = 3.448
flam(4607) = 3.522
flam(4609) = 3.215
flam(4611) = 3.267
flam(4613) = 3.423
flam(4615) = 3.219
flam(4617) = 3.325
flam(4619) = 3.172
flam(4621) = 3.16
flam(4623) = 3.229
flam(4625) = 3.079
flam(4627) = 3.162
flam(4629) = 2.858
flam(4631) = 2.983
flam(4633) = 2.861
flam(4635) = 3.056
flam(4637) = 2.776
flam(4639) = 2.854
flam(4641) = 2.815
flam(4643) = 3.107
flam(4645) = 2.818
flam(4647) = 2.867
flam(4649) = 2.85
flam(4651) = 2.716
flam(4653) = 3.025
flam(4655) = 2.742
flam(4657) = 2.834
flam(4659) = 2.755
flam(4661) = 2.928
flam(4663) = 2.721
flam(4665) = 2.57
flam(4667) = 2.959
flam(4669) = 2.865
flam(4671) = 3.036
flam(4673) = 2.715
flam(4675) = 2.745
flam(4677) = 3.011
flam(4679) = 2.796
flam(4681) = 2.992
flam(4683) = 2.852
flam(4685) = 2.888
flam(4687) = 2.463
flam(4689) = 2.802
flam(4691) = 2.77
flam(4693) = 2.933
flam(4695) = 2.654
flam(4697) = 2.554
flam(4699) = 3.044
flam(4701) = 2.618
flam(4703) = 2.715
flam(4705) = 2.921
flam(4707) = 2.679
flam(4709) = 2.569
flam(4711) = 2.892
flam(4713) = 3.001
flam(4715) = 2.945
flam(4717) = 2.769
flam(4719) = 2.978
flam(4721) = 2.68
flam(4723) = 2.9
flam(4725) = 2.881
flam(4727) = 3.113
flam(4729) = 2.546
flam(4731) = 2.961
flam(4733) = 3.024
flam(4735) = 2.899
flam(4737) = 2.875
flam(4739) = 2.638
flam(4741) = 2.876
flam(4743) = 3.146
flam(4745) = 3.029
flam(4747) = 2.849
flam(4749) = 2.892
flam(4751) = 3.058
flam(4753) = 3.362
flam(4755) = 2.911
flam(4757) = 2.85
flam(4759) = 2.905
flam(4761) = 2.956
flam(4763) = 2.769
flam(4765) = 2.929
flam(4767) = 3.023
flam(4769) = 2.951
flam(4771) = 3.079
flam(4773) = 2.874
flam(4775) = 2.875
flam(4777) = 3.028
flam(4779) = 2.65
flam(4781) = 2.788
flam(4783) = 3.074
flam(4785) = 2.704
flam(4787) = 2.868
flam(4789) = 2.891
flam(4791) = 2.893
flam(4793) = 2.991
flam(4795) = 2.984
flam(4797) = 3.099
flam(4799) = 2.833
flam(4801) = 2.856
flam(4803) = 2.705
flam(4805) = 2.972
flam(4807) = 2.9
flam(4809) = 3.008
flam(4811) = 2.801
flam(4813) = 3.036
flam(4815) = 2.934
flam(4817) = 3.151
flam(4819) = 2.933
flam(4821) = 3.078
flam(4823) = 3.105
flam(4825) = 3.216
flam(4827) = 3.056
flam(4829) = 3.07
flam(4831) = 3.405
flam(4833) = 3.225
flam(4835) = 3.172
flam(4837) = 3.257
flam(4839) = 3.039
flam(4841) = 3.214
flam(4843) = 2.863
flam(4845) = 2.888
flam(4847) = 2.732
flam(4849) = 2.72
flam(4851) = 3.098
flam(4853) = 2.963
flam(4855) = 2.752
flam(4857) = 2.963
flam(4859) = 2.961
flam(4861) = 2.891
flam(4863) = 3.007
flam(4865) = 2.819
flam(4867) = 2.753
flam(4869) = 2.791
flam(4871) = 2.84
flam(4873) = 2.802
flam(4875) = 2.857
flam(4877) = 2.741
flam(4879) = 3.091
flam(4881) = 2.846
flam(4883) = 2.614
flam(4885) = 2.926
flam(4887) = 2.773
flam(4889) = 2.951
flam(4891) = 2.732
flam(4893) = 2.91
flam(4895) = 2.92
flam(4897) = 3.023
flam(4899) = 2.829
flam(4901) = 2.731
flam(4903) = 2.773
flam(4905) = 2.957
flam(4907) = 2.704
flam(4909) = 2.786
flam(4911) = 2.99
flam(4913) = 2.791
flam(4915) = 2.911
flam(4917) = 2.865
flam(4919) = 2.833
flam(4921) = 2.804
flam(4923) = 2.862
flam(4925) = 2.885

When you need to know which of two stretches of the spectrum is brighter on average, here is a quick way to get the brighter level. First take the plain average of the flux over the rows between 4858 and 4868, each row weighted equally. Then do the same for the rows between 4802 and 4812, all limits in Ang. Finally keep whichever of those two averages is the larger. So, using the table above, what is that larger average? 2.9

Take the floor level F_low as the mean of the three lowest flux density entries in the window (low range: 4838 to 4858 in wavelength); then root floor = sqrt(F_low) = 1.65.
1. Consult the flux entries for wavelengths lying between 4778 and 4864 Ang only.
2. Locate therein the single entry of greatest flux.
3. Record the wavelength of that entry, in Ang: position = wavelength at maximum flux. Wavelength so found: 4831 Ang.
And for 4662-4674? 4671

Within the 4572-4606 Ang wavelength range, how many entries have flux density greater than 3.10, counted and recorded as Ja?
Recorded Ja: 17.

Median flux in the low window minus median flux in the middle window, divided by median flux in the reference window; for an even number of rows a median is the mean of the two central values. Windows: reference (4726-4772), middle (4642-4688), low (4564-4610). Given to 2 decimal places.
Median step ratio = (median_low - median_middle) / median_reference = 0.49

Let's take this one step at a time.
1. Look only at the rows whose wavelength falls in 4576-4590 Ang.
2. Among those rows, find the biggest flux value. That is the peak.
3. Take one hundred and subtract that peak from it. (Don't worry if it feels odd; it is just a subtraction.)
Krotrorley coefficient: 94.8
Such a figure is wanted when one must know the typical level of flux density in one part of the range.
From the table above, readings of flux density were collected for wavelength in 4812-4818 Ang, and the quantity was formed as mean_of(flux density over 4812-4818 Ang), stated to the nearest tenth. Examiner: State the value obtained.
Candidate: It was 3.0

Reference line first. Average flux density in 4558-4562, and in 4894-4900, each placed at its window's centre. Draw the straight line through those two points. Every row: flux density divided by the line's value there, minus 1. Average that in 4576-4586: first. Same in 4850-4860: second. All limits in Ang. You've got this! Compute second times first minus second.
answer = 0.14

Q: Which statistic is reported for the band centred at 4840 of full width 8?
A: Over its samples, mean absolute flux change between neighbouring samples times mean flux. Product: 0.77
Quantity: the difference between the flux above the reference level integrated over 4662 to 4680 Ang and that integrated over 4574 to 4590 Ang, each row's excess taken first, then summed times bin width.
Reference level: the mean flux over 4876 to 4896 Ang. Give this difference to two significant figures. -31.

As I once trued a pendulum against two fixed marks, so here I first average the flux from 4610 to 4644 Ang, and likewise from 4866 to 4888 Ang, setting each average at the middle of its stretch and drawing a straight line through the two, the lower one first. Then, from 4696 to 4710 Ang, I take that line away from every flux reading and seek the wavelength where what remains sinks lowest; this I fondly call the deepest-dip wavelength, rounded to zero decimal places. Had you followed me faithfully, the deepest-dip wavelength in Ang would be 4697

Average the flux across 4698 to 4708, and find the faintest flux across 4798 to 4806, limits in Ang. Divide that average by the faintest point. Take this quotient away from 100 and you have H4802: 98.97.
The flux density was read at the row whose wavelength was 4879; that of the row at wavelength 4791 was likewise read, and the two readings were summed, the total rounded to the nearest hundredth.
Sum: 5.98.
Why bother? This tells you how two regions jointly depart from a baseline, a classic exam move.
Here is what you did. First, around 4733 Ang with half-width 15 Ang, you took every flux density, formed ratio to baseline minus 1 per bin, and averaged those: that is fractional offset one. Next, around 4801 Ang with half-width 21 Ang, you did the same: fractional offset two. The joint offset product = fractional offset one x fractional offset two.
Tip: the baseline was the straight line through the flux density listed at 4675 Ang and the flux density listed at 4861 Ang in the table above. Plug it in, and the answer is 0.0011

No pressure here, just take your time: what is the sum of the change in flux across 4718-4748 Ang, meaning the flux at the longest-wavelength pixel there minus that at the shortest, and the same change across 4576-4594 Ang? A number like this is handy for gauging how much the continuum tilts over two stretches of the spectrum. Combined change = -1.6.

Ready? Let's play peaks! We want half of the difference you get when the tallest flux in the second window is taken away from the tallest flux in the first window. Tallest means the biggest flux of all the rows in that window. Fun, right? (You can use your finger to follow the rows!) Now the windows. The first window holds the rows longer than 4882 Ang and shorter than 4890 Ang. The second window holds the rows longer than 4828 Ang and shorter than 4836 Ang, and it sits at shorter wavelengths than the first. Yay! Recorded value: -0.23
